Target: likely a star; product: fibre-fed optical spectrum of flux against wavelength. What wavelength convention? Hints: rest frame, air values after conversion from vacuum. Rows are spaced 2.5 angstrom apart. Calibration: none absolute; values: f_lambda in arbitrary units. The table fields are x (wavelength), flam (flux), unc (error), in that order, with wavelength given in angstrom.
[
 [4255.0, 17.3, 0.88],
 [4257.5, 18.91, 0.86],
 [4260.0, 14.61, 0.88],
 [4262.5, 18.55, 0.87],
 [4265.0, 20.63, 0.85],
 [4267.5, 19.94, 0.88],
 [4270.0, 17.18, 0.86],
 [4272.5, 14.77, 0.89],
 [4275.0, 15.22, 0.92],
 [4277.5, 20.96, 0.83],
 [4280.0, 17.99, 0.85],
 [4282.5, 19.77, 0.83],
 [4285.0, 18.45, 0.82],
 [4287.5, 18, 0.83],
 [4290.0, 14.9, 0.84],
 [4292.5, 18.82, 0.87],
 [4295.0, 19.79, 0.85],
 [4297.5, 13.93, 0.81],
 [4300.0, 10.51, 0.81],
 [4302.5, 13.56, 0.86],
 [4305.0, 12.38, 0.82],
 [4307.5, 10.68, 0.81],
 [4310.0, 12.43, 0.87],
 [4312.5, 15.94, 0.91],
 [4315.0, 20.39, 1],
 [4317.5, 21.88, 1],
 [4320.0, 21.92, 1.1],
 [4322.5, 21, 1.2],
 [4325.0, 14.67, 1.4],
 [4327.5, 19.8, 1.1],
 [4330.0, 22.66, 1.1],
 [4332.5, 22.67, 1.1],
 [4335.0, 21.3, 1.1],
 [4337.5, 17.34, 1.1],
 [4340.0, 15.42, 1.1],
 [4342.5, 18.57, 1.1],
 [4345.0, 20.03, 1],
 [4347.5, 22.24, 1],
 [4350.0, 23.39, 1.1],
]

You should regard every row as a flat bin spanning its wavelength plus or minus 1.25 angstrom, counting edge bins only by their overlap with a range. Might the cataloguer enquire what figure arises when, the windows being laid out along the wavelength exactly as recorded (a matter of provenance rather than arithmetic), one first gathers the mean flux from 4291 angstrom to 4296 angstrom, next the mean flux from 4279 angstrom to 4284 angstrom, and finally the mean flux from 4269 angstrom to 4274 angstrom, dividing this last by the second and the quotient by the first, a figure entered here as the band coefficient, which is 0.044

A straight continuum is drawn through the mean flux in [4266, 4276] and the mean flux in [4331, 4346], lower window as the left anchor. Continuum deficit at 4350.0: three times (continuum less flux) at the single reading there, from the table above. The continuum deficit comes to -11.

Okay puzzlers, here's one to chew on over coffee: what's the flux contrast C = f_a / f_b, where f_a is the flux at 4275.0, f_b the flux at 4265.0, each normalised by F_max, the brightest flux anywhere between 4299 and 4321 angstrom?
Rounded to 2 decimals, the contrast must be 0.74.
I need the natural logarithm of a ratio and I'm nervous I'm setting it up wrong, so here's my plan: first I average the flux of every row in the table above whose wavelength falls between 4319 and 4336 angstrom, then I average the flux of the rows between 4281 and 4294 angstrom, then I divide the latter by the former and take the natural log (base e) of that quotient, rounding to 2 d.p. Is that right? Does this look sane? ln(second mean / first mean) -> -0.13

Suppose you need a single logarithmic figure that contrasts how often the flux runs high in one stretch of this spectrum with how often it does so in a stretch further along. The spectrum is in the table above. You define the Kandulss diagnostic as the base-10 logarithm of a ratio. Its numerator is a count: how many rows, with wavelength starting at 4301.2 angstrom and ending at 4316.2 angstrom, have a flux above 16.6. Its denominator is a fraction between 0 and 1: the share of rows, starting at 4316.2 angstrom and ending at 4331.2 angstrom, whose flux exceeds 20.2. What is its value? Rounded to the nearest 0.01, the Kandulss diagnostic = 0.18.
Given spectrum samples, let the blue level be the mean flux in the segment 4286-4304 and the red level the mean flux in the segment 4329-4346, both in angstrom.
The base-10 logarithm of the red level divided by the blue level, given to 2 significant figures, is 0.10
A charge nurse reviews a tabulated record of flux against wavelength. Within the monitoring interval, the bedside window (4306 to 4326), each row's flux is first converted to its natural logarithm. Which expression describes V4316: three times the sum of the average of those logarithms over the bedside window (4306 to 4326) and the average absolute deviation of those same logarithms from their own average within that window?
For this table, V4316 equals 9.17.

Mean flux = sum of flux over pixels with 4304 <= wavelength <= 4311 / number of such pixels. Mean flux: 11.8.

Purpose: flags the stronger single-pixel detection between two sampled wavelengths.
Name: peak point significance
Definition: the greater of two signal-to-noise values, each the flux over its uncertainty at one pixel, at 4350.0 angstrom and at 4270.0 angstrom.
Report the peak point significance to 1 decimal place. 21.3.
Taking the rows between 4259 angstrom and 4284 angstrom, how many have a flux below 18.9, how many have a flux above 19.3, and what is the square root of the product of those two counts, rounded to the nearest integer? 5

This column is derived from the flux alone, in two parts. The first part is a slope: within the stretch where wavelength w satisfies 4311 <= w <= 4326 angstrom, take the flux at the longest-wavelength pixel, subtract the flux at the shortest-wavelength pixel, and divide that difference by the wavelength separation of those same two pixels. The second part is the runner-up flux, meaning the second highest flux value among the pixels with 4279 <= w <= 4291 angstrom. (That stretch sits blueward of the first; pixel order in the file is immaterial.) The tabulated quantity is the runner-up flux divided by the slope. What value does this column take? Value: -182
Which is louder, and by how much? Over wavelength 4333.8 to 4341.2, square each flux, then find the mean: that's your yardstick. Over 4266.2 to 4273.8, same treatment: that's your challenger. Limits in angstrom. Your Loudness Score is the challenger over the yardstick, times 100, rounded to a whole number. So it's 92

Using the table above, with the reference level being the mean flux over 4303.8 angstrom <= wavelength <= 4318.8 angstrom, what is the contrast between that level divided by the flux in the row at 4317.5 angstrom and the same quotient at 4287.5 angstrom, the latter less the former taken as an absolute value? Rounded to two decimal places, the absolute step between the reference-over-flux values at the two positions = 0.15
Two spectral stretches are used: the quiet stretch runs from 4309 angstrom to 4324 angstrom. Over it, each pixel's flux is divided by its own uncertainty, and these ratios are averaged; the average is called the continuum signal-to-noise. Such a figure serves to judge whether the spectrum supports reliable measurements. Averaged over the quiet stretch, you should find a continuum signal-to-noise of 19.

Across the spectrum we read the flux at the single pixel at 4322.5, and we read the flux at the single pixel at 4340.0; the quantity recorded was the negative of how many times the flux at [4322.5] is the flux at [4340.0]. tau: -1.4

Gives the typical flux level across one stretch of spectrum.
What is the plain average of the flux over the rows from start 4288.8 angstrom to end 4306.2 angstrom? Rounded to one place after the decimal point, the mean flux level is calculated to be 14.8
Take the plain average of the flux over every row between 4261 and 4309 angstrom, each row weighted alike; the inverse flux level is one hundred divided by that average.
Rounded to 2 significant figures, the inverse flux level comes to 6.0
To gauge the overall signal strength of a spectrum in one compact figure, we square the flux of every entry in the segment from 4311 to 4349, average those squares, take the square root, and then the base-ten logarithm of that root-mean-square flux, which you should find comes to 1.30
